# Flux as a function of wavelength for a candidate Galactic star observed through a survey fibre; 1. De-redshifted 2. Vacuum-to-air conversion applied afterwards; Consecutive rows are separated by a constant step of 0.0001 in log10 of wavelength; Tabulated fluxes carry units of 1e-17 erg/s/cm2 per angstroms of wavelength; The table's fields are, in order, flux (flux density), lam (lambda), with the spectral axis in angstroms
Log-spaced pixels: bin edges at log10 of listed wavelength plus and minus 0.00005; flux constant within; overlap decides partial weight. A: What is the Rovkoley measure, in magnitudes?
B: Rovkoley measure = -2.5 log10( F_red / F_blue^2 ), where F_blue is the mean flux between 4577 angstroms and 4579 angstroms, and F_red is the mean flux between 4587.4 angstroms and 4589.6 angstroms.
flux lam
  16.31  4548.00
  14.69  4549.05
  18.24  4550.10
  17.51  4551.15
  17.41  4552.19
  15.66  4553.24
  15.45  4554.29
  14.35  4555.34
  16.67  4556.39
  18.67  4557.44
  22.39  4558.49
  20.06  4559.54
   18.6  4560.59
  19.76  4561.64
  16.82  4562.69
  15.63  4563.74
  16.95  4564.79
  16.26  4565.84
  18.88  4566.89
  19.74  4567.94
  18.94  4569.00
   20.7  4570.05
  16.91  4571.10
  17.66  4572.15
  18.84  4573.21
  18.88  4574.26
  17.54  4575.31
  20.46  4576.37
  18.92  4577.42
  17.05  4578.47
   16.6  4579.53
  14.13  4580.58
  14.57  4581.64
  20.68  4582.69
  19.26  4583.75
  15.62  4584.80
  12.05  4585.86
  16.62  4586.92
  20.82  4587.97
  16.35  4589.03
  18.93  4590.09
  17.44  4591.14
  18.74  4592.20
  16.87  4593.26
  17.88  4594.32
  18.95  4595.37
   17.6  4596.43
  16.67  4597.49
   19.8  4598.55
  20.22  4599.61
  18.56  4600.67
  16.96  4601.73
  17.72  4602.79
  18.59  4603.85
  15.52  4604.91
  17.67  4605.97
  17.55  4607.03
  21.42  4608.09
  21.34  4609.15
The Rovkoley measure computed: 3.10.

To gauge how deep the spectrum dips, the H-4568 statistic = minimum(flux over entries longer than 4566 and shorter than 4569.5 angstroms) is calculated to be 18.88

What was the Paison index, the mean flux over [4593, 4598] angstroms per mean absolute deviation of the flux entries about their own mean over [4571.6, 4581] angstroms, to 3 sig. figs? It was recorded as 13.3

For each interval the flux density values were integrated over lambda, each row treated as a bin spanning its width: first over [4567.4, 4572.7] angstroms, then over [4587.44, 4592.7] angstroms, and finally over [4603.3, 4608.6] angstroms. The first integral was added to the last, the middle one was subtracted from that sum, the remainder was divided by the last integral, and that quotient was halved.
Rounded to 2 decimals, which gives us 0.51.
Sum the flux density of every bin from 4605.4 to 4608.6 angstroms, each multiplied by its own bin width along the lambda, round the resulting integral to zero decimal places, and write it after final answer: 60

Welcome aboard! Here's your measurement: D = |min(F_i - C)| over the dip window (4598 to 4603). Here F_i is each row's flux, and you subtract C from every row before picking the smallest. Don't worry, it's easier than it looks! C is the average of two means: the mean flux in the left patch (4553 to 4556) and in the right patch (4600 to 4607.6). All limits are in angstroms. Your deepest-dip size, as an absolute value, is 0.6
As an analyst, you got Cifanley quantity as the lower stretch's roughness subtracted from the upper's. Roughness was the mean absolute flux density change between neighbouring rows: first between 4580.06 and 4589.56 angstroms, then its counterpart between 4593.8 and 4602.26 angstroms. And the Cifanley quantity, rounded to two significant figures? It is -2.1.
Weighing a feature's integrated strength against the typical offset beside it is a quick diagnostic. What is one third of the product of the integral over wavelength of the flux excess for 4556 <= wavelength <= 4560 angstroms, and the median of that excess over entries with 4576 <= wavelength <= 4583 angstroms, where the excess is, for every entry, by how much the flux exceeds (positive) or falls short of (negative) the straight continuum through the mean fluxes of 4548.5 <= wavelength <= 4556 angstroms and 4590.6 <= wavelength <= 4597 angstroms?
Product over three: -1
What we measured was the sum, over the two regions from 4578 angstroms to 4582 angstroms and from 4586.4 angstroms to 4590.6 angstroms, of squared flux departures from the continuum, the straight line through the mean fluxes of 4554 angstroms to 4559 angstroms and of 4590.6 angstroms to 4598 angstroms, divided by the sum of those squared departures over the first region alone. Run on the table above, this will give 1.6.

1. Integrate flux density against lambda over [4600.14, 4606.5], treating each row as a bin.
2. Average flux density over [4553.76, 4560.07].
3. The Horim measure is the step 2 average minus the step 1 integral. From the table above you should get -93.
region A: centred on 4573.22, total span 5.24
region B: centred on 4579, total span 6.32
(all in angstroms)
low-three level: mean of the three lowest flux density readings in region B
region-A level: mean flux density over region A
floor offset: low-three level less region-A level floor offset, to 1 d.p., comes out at -2.9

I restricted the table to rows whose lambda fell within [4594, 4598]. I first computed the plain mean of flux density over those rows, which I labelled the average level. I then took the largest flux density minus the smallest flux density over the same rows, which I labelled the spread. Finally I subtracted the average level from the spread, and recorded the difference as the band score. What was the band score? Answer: -15.5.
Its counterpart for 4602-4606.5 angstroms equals -14.3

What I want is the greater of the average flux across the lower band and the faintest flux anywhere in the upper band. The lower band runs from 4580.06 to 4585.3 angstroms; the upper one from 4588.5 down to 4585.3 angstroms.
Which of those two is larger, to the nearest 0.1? 16.9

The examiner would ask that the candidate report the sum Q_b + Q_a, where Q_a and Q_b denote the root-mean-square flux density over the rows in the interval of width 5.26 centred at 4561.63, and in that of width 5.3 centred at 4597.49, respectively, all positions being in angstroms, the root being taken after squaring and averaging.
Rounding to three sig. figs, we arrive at 36.9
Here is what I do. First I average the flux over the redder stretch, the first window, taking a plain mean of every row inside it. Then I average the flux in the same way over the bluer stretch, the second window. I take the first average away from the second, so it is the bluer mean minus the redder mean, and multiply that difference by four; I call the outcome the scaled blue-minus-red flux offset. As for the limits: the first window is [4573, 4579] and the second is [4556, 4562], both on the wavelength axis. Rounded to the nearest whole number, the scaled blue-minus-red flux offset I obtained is 3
